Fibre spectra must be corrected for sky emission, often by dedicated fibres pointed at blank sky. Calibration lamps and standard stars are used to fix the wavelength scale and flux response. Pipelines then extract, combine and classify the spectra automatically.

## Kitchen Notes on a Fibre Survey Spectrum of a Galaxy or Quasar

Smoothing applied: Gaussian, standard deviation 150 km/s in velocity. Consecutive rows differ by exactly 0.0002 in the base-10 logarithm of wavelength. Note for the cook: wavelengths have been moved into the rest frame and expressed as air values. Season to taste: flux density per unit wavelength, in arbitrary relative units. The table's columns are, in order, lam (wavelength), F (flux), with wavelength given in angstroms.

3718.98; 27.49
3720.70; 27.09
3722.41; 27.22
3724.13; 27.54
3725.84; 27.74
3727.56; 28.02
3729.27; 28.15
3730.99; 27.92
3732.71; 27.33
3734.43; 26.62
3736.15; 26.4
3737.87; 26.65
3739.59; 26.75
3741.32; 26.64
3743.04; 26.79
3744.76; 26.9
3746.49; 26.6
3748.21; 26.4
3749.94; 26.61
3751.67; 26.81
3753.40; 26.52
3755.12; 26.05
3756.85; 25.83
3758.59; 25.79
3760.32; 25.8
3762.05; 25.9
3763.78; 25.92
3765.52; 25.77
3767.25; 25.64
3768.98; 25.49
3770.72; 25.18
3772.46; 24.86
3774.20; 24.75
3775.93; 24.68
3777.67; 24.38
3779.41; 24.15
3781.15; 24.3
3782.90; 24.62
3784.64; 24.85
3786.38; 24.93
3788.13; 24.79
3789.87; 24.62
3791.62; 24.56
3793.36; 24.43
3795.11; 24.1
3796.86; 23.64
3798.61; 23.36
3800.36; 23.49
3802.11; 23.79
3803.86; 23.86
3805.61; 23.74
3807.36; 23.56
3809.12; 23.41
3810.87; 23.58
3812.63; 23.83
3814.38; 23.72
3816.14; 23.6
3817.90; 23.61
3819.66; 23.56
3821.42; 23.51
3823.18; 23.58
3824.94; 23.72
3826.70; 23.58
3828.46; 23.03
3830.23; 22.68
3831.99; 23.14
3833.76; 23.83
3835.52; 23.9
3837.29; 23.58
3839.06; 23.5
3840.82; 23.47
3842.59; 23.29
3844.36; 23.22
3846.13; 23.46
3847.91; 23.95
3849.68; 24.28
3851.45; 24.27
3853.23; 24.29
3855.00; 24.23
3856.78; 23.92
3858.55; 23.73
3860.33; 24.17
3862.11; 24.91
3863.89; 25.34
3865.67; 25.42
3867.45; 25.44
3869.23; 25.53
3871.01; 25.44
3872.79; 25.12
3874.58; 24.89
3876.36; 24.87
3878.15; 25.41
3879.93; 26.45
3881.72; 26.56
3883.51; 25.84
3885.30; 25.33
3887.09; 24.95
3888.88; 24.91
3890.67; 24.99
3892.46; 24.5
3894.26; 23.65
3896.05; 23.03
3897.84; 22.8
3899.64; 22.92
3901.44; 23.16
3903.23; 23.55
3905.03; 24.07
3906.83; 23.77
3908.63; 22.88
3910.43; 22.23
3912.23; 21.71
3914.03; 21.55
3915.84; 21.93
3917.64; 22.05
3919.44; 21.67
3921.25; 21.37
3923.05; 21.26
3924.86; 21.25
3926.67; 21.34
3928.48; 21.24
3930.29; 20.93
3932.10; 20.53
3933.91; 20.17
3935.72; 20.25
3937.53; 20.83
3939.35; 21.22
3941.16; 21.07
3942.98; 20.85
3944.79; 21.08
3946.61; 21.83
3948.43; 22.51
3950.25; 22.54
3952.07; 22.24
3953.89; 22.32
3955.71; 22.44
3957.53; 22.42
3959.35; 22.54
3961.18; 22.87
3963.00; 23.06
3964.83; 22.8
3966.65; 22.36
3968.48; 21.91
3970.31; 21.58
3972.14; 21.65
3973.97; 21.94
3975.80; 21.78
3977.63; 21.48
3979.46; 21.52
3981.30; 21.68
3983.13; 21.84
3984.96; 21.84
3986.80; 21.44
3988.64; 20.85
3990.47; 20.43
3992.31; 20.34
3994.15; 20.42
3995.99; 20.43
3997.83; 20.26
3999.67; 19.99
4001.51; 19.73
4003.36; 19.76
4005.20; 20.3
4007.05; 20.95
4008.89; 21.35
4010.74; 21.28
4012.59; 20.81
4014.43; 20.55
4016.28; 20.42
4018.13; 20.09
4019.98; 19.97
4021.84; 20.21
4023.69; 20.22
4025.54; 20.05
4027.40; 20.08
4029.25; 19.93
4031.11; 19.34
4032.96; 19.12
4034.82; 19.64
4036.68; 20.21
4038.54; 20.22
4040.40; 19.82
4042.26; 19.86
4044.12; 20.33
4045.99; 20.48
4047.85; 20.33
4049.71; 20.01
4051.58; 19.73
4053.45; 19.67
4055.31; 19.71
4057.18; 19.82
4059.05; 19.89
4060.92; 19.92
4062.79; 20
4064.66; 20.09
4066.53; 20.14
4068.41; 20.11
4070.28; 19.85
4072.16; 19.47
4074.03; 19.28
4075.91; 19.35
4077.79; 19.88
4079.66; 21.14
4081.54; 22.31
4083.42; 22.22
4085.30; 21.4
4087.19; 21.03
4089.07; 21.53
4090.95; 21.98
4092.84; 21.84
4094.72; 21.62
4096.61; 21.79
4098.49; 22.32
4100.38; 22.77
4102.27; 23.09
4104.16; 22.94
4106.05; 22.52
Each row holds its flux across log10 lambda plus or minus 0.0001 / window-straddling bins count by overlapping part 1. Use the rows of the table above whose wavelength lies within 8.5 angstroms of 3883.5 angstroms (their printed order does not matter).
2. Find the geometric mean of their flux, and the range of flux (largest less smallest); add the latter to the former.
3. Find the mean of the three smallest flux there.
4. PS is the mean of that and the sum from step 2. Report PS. 26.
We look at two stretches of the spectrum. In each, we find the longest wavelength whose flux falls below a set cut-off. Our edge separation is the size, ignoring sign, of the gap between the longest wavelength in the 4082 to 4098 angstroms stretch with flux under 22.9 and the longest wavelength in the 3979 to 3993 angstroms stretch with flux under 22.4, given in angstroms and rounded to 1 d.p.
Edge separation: 104.3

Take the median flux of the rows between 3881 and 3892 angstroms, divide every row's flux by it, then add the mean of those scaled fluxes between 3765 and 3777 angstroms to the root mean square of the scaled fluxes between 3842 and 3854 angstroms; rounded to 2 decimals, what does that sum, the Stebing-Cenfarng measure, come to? 1.95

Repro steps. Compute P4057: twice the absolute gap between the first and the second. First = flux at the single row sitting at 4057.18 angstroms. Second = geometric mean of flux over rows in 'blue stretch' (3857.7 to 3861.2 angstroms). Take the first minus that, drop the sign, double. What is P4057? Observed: 8.3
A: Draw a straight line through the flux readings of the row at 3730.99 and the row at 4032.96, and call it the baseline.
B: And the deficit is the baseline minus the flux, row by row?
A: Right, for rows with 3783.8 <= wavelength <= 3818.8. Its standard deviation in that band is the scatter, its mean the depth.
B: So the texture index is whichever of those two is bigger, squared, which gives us 3.6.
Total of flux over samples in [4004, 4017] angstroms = 146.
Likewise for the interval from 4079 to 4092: 152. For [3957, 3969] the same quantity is 158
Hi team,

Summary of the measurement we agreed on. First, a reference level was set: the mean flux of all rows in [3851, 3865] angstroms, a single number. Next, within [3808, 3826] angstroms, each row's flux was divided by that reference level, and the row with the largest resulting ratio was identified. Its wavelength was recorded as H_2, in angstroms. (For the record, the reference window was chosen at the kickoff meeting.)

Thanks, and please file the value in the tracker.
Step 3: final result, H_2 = 3812.63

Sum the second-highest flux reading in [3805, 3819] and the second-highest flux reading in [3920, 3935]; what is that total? 45.1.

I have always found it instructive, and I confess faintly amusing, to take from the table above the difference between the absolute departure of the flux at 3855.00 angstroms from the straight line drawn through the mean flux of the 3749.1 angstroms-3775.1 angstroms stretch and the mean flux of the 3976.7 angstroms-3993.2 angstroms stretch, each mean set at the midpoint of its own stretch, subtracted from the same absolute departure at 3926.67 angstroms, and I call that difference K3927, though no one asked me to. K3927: 0.8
